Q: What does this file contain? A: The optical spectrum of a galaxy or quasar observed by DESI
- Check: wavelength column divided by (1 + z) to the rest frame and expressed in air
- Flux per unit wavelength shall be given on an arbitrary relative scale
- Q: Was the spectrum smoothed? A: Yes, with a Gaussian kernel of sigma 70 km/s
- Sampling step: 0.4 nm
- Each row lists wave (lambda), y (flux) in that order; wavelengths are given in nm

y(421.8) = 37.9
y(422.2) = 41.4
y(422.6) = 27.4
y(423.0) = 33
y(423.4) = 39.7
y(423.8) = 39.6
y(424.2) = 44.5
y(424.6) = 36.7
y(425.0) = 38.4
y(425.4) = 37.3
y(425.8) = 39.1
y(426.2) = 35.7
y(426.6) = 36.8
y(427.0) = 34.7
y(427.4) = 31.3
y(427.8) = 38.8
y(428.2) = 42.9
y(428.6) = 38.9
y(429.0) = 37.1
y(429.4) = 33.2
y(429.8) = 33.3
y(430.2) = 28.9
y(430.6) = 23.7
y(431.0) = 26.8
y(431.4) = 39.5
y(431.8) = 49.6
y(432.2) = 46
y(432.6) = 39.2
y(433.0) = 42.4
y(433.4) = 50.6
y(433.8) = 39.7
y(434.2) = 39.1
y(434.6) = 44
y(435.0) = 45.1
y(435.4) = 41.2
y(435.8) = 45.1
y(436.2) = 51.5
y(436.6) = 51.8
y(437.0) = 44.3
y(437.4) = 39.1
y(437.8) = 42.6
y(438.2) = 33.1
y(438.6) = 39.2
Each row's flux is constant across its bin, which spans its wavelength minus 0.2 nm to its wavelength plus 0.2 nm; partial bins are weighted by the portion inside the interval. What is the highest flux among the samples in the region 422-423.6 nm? 41.4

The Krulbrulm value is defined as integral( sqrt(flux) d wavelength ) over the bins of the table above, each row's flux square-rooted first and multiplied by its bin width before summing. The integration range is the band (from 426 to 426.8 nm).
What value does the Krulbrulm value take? 4.8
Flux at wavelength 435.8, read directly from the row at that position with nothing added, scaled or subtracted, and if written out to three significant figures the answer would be 45.1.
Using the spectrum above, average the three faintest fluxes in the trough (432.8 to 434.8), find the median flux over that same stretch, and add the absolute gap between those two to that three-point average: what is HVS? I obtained 42.4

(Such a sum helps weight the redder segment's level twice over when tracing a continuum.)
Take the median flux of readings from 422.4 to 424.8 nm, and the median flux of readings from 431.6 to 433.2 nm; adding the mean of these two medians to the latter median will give 85.4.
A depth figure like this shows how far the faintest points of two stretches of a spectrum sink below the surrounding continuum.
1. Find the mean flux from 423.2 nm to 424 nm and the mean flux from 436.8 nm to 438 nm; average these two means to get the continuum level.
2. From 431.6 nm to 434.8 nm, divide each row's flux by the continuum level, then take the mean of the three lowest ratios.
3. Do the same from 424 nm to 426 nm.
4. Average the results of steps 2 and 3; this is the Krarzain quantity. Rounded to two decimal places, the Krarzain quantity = 0.94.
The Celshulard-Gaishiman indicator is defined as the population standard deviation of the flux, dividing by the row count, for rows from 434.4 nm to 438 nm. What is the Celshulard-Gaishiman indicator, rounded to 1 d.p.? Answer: 4.0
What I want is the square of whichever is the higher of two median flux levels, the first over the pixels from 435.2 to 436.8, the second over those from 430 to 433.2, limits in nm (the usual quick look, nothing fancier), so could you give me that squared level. 2333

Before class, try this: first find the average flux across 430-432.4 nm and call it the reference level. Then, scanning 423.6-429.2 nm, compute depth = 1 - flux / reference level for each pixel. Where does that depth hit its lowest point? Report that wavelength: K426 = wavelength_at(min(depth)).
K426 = 424.2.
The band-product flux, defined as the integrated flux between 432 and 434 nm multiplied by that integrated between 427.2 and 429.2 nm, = 6589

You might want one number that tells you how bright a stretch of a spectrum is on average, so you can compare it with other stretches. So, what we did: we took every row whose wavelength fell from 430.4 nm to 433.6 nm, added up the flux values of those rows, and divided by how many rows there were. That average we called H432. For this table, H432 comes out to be 39.7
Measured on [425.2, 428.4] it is 37.1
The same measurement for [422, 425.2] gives 37.6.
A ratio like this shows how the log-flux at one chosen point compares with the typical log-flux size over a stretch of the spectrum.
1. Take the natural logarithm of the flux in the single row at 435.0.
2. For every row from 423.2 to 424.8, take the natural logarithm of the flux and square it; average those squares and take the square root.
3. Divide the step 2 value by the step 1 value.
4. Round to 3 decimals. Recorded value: 0.969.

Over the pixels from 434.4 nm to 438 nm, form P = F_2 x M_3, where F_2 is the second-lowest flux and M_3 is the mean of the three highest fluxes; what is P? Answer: 2038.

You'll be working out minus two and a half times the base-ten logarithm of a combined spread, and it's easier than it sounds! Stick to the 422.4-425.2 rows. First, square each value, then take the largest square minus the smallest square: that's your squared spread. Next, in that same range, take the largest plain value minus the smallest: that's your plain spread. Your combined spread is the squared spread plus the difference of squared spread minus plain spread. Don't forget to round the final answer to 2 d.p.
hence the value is -8.47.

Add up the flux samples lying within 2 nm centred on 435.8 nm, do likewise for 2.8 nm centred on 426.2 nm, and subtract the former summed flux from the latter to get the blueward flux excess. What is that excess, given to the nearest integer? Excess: 19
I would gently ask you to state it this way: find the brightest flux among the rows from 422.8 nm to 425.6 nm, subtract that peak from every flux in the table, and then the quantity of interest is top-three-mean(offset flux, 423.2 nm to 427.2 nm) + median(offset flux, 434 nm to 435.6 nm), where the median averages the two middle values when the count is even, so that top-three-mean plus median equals -5.1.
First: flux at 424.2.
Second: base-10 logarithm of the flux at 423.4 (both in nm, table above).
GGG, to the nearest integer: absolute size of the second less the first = 43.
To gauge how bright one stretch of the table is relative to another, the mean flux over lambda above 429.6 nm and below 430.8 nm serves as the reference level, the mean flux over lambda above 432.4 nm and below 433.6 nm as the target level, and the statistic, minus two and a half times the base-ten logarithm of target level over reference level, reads -0.47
